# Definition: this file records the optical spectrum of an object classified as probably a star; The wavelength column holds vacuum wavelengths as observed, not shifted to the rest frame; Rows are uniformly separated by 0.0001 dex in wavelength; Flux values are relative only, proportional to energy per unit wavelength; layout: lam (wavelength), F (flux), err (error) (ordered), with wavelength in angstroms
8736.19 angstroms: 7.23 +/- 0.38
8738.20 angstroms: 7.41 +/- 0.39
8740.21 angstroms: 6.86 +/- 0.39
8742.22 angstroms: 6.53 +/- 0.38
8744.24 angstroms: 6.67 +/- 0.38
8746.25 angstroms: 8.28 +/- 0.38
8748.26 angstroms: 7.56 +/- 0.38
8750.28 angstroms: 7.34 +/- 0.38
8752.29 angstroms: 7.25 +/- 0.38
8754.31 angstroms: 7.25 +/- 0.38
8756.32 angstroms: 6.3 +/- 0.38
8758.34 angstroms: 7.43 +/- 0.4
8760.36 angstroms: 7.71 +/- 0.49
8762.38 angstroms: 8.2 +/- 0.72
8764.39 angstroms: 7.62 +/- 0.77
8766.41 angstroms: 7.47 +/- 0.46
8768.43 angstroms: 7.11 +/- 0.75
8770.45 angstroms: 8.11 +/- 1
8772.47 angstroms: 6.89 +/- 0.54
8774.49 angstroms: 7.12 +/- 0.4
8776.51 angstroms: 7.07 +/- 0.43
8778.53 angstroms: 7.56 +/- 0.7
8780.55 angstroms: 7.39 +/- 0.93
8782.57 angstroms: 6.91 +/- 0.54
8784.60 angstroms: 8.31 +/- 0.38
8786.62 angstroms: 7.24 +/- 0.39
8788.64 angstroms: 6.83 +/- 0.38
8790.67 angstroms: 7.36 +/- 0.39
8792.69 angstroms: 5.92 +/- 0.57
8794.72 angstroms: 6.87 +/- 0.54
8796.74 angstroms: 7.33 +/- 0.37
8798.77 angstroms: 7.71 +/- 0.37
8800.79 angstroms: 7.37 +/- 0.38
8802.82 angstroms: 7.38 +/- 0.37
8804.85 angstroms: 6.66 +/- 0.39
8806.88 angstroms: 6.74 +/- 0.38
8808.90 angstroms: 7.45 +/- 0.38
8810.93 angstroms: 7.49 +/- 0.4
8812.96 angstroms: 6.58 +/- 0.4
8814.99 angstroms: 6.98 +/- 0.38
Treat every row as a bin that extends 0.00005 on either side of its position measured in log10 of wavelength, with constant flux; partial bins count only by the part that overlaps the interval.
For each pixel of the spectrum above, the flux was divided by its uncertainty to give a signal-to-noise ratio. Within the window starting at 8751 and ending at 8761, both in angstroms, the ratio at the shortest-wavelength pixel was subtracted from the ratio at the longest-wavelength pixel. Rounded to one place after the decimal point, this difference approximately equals -3.3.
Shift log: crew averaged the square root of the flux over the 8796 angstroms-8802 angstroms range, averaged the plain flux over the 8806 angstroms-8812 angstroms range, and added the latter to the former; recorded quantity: 10.0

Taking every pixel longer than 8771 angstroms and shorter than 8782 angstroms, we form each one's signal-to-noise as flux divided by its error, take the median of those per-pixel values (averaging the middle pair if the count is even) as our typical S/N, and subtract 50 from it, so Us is -37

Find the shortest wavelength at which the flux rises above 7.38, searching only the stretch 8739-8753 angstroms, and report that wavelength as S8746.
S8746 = 8746.25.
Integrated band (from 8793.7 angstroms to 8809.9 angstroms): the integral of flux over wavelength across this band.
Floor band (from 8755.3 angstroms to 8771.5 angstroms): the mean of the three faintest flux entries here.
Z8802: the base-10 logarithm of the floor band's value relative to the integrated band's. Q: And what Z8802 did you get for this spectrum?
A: -1.22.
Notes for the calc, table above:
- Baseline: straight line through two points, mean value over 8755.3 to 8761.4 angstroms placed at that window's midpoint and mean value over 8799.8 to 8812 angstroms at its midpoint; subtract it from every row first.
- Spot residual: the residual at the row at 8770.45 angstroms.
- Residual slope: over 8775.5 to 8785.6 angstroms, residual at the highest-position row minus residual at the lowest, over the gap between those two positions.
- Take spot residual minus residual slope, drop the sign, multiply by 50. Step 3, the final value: 40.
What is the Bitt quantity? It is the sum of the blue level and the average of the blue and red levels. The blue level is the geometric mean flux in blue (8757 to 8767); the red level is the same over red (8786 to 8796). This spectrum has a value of 14.9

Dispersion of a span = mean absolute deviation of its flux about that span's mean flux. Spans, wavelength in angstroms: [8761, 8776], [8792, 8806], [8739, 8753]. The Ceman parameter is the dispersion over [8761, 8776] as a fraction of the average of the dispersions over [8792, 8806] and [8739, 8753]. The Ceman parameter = 0.88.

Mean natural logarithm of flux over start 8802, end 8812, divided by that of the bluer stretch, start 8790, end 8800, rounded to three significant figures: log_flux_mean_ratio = 1.01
